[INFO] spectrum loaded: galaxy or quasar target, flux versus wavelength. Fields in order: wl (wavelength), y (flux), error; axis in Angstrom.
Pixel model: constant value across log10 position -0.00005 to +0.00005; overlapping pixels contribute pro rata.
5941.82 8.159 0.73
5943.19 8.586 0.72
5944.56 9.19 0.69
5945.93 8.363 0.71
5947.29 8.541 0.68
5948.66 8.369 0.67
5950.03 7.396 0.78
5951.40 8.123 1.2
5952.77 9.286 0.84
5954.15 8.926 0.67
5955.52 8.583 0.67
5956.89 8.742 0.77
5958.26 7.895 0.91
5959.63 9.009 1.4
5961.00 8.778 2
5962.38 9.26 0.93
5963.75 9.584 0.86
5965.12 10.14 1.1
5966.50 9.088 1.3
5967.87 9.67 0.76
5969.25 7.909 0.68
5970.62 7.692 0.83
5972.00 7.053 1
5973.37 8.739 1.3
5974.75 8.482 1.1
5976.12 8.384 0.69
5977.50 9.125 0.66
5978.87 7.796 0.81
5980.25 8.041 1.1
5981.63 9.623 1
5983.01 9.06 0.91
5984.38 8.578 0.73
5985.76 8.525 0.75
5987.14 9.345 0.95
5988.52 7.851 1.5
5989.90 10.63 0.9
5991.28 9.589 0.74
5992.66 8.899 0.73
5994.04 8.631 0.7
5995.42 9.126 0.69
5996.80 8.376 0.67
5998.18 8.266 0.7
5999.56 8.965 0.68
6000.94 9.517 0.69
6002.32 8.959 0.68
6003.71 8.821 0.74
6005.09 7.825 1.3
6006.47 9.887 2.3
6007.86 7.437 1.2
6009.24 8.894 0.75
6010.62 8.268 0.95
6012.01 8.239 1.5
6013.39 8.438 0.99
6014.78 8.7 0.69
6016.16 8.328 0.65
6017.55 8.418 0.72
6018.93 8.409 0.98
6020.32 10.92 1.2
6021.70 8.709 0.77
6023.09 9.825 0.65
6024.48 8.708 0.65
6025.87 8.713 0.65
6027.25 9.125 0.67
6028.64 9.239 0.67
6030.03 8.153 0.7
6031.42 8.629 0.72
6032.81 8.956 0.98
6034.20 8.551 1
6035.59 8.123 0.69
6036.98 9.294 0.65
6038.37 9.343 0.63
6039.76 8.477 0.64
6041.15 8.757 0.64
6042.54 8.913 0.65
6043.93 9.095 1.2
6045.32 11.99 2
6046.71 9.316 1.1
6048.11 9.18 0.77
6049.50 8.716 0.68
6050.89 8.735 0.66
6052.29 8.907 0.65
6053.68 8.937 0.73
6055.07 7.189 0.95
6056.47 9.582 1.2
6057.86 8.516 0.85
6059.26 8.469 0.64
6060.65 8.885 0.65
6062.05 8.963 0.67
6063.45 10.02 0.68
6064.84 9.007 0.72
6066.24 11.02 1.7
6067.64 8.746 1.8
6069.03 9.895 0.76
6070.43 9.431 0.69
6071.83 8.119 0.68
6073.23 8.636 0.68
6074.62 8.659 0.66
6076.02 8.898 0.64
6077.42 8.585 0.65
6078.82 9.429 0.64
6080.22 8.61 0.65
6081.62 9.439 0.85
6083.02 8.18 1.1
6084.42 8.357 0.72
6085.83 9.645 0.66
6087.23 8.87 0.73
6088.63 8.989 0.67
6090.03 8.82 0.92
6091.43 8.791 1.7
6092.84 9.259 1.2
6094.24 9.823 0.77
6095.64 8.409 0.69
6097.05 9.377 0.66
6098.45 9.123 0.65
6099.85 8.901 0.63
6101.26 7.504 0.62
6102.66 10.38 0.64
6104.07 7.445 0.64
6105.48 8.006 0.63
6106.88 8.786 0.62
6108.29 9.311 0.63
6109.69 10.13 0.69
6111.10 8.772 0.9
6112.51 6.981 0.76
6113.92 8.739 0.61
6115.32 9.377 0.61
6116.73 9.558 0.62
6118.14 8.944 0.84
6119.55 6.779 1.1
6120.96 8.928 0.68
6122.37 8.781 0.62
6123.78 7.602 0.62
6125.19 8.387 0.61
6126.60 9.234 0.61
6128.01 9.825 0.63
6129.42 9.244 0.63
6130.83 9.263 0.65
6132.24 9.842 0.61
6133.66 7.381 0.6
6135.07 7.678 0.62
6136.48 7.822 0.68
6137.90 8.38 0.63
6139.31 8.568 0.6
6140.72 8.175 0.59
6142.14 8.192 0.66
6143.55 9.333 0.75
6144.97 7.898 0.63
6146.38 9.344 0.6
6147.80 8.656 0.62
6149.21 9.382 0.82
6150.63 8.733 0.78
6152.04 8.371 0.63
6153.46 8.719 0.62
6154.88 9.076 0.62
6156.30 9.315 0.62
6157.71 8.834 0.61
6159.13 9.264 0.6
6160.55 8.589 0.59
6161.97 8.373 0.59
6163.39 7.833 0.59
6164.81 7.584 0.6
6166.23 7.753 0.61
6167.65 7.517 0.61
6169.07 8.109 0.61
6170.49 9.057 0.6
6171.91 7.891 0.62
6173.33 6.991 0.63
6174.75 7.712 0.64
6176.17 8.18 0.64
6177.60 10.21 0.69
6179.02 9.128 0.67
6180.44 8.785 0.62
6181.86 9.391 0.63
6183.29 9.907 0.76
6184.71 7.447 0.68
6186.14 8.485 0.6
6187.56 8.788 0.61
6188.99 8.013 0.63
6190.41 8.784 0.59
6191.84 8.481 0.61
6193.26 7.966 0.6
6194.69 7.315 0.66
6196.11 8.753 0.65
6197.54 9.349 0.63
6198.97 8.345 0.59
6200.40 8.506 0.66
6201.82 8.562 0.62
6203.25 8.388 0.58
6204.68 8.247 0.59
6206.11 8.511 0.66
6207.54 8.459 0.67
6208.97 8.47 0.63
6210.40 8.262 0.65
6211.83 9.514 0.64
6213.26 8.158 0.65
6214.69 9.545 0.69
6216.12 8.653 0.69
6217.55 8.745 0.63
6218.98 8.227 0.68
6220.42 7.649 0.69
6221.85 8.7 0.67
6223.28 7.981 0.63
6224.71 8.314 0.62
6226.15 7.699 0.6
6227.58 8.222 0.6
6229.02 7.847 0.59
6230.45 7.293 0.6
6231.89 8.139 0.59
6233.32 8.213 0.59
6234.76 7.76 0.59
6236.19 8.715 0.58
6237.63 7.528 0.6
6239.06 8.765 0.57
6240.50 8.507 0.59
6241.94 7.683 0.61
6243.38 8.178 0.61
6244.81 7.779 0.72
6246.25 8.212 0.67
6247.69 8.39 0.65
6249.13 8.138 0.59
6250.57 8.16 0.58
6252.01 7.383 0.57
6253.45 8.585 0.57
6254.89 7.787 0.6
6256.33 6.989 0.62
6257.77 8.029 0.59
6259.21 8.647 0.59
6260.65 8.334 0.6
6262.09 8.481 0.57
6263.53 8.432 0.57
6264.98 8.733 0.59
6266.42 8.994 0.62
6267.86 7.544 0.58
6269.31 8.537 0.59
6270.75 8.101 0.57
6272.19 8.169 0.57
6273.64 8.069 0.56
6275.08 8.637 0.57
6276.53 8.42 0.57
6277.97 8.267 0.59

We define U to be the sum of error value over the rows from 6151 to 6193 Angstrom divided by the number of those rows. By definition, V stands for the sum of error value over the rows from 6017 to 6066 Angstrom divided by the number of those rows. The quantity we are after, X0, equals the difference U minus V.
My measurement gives -0.19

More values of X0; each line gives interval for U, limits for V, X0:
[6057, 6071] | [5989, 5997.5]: 0.18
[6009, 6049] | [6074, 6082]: 0.18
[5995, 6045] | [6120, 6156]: 0.21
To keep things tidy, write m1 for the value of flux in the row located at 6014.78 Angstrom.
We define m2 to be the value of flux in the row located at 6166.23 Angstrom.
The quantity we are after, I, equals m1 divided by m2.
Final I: 1.12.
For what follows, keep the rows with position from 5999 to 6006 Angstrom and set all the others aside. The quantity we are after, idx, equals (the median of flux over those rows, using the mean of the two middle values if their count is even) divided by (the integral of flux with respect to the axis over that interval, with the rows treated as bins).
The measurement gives 0.145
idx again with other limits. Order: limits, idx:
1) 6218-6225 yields 0.144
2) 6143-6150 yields 0.150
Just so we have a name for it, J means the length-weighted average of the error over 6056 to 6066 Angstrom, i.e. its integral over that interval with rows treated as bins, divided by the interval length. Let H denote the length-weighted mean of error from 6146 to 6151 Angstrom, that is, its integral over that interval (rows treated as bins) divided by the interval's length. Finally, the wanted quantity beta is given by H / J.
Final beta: 0.9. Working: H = 0.71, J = 0.81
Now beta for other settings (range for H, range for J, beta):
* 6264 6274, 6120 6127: 0.9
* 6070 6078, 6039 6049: 0.7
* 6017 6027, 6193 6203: 1.3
